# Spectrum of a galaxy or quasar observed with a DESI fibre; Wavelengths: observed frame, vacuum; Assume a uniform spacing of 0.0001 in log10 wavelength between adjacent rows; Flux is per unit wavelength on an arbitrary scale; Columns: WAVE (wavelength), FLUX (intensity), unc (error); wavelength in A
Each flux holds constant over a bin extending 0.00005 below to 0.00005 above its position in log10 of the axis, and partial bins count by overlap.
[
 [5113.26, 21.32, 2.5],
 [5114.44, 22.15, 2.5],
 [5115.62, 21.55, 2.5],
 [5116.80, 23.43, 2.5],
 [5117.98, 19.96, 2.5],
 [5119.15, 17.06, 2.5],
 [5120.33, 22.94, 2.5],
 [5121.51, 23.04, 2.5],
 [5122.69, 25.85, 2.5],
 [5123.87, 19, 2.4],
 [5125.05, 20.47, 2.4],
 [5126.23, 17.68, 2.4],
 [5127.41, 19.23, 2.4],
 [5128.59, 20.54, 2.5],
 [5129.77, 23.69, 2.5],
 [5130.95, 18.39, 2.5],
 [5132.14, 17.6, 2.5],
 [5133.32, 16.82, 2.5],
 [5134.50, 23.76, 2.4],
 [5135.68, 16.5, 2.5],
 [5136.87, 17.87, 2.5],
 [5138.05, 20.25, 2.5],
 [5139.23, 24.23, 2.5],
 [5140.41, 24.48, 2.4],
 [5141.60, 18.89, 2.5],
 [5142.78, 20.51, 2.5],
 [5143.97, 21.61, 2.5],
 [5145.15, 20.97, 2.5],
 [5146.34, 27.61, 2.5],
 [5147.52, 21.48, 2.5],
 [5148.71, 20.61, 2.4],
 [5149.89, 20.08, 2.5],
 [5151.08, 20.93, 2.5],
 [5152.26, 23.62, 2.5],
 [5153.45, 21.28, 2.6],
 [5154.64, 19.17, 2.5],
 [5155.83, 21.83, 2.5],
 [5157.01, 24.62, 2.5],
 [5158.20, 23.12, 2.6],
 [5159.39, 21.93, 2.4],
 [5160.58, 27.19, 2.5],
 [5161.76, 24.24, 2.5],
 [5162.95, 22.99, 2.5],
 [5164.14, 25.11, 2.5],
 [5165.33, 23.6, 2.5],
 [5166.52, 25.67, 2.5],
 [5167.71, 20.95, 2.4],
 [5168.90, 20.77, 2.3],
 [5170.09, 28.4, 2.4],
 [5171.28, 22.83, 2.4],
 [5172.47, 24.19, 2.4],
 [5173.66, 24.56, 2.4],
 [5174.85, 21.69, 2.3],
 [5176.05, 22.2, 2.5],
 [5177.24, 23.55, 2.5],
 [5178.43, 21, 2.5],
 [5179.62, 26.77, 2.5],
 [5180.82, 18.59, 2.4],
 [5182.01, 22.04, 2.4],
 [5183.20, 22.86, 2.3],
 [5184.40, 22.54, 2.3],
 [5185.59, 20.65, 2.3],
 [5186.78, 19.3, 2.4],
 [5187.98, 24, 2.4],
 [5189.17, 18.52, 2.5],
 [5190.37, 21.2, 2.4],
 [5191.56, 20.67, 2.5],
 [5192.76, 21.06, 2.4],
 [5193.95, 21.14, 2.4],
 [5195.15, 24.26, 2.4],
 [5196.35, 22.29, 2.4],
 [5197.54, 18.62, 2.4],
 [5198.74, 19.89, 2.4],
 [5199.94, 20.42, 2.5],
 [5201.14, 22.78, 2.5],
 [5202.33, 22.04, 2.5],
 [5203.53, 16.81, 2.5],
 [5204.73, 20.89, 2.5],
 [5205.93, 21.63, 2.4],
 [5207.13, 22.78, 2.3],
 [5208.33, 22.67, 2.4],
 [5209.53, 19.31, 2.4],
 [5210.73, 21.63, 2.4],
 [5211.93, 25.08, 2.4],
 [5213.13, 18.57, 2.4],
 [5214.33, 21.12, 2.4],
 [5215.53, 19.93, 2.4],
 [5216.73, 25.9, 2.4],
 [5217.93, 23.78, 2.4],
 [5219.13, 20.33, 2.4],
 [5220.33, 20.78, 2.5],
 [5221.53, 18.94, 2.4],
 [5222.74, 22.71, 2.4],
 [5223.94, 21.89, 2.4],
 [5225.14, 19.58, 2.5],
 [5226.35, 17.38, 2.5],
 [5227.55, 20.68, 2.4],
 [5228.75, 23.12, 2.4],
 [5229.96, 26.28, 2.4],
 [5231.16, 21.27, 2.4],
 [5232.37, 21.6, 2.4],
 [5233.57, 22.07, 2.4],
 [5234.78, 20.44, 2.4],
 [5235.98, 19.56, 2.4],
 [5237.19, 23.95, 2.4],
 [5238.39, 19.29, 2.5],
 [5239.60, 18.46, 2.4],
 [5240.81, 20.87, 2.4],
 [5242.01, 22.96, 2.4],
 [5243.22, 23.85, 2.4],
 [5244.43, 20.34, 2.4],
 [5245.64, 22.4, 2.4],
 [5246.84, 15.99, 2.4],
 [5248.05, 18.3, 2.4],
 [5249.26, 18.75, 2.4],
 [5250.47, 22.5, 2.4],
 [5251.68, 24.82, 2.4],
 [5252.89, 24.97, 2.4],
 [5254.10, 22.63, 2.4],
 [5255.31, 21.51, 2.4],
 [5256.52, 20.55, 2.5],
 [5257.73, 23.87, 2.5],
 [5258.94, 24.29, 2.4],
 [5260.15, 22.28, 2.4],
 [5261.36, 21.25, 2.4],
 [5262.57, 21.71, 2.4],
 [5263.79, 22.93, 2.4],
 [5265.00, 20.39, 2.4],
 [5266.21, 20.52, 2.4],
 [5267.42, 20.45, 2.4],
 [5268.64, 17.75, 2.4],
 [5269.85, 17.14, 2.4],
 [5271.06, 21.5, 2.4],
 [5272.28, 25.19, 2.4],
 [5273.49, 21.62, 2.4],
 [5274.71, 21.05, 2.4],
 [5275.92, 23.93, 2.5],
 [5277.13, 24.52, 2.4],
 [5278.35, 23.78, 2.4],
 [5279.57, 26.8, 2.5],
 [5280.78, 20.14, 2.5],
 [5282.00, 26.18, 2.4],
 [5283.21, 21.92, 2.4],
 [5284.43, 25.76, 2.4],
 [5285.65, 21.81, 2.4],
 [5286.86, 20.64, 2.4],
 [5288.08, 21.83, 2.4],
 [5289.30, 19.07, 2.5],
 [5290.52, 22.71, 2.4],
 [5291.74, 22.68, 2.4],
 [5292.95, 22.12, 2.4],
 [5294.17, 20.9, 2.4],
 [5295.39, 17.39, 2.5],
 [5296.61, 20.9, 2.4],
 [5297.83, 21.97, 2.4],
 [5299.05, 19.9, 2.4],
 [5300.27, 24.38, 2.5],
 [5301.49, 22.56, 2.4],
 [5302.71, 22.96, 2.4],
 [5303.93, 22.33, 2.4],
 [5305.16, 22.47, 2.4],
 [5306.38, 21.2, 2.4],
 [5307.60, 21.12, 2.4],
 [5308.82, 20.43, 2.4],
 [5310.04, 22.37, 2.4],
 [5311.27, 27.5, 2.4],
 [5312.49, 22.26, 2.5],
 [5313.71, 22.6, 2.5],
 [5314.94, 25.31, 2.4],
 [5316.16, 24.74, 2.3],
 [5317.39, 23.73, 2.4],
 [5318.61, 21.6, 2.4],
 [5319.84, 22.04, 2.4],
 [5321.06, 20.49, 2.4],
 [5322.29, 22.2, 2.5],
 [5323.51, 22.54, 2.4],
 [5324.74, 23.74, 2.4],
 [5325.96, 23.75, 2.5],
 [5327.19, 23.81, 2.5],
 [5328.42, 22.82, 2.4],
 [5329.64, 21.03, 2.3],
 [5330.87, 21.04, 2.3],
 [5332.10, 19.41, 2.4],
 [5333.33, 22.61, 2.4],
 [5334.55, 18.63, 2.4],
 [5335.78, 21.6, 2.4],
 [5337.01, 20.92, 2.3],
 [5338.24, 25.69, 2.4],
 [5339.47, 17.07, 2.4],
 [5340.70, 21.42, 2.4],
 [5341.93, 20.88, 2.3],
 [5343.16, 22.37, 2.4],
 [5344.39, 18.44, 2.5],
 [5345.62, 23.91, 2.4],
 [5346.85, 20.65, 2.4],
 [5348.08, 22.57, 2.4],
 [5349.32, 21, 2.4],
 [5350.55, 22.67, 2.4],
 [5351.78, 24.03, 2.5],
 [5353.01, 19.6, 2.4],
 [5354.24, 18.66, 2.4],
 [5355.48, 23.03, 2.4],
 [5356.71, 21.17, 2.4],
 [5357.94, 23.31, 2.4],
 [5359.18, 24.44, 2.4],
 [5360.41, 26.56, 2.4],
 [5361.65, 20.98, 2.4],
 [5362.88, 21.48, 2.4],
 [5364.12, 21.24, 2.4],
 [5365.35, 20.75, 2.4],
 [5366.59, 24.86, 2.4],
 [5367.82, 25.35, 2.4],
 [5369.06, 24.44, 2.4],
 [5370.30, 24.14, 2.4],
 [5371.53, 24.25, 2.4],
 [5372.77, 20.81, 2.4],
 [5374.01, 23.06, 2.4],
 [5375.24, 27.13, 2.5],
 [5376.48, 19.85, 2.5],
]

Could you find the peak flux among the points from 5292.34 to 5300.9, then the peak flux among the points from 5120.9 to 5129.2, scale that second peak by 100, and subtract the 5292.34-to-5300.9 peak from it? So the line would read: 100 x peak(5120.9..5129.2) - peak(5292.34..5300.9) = 2561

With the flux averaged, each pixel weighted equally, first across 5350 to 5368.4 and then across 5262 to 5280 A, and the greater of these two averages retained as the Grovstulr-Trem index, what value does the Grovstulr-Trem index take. 22.5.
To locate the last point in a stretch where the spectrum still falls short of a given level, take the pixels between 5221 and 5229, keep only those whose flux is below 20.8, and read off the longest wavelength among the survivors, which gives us 5227.55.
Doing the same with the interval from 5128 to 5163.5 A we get 5154.64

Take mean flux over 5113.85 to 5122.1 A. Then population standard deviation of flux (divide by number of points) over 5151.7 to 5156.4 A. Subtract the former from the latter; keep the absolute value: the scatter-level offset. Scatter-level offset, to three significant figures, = 19.9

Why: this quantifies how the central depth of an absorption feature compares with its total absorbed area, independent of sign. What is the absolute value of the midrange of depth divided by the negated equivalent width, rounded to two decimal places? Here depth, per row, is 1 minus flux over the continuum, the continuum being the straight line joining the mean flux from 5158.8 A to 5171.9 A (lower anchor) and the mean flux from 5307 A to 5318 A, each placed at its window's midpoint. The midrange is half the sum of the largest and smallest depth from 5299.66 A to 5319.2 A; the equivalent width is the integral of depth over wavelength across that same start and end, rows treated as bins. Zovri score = 0.08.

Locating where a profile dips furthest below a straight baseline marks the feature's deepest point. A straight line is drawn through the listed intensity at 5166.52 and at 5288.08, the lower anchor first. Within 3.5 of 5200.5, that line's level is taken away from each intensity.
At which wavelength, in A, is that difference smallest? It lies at 5203.53 A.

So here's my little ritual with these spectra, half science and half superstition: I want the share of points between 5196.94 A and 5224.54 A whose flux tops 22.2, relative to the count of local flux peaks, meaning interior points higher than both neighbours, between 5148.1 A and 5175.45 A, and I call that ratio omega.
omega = 0.043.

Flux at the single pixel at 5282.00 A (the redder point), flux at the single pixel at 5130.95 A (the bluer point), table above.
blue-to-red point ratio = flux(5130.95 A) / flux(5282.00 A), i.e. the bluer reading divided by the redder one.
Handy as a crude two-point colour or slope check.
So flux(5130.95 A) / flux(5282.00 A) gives 0.70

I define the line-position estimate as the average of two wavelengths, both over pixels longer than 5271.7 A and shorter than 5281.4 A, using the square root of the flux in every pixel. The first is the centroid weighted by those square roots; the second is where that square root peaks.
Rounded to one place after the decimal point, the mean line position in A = 5278.0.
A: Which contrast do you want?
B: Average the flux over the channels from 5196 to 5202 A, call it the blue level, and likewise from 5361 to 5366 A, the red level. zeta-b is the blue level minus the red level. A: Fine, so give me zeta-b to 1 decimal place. -0.3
